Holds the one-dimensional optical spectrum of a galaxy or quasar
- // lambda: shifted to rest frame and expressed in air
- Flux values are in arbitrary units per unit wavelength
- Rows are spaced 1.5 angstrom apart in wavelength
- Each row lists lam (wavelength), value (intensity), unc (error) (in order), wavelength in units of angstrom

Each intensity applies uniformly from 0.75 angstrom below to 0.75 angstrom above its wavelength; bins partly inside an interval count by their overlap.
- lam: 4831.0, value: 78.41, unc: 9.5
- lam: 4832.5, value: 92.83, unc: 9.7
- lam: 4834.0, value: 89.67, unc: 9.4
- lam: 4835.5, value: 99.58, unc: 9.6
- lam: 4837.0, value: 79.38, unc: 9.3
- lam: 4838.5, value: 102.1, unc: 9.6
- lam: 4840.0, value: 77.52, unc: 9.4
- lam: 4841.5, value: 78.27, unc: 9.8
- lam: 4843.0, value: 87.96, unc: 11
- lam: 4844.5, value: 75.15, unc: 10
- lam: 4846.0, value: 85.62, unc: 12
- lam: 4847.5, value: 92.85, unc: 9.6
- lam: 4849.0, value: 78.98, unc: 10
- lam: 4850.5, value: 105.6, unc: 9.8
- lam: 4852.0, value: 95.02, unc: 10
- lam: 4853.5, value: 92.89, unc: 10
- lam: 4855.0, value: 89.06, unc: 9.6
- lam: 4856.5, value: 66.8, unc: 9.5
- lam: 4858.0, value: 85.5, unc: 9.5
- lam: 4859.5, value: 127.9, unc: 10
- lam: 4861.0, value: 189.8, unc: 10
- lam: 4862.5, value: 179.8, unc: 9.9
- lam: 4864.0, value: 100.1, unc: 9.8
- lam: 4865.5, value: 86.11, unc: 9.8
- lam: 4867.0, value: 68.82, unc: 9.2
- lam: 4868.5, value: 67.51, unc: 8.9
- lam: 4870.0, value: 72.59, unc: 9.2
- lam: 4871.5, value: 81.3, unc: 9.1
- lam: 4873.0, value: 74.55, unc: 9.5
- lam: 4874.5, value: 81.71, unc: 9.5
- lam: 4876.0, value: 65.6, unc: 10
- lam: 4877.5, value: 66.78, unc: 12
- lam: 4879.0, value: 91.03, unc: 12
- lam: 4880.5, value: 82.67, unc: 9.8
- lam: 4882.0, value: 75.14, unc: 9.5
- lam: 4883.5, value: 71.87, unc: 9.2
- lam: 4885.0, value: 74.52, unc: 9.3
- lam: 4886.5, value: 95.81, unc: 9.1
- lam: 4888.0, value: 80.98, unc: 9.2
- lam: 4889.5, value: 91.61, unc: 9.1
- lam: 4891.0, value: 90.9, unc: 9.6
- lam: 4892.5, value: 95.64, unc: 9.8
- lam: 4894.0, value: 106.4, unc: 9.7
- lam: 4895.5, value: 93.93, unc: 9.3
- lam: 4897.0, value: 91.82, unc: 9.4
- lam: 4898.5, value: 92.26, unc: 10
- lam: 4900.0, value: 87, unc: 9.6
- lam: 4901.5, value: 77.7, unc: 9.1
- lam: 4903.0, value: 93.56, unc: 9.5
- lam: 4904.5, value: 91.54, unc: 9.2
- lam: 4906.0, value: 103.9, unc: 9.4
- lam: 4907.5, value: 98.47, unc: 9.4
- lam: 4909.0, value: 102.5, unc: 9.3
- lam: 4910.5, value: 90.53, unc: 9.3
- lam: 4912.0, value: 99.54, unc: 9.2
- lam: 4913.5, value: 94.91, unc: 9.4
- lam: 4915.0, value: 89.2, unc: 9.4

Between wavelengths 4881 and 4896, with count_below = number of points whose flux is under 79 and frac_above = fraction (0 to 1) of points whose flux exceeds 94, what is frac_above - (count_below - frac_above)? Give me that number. -2.4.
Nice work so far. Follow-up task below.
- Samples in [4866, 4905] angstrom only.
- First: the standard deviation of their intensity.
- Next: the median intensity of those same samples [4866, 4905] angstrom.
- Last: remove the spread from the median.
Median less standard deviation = 71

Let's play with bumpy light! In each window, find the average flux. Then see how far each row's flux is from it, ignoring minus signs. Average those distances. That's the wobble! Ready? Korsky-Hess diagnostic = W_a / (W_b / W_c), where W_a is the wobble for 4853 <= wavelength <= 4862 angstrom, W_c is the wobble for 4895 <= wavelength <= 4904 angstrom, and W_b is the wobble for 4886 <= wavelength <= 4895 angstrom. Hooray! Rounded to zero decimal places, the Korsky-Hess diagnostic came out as 27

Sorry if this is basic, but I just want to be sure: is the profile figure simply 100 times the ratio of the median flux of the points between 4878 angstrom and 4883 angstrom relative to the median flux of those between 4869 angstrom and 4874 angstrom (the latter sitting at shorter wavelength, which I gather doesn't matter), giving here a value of 111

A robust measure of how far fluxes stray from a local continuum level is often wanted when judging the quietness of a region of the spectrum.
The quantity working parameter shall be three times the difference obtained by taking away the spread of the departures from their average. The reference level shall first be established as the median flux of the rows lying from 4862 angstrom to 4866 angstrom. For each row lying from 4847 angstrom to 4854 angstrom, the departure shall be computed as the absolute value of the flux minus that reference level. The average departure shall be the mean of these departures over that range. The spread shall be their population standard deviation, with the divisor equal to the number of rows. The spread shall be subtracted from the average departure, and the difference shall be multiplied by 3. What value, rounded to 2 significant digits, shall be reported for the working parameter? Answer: 10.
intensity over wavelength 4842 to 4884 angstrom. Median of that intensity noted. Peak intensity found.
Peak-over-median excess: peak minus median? 106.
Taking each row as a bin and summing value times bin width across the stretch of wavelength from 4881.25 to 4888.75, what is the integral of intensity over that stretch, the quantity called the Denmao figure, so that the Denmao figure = 597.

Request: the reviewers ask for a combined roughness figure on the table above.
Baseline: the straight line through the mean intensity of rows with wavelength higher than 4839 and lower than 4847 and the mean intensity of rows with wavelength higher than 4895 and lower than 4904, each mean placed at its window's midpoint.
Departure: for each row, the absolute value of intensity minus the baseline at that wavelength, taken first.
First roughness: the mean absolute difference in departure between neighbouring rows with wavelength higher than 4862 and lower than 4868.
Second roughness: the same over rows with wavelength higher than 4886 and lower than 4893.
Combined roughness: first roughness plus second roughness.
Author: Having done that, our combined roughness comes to 39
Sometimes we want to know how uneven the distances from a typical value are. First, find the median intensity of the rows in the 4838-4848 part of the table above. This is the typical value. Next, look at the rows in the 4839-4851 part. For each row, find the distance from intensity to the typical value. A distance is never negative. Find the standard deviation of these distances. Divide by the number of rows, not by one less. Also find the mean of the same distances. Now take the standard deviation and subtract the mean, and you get -2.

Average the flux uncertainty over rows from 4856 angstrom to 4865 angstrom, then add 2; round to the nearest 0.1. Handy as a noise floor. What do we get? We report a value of 11.8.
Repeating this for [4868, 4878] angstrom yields 11.7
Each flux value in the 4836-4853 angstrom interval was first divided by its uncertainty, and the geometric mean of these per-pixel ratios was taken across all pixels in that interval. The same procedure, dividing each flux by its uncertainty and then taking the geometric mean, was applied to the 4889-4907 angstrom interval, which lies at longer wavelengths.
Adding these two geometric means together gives 18.4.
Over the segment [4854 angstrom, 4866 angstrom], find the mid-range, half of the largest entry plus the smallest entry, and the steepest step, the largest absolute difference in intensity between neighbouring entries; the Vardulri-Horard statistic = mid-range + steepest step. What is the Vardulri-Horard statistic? 208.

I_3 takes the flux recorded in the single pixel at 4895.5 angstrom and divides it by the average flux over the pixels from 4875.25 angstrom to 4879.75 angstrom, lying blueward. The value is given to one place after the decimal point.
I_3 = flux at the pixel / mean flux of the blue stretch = 1.3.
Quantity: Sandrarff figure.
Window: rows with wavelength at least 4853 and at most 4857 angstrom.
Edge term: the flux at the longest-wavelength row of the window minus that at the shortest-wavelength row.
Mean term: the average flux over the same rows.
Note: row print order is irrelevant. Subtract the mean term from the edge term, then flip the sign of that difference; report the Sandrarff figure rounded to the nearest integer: 109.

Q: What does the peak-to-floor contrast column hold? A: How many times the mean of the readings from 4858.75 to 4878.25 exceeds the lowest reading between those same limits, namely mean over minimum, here 1.48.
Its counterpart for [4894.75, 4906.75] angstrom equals 1.18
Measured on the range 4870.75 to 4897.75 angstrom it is 1.28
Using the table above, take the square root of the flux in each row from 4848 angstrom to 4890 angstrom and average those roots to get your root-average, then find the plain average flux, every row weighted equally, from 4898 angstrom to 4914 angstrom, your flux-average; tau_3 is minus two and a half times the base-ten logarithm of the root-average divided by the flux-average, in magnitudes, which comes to 2.49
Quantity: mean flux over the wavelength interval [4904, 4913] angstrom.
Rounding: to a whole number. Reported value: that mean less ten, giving 88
